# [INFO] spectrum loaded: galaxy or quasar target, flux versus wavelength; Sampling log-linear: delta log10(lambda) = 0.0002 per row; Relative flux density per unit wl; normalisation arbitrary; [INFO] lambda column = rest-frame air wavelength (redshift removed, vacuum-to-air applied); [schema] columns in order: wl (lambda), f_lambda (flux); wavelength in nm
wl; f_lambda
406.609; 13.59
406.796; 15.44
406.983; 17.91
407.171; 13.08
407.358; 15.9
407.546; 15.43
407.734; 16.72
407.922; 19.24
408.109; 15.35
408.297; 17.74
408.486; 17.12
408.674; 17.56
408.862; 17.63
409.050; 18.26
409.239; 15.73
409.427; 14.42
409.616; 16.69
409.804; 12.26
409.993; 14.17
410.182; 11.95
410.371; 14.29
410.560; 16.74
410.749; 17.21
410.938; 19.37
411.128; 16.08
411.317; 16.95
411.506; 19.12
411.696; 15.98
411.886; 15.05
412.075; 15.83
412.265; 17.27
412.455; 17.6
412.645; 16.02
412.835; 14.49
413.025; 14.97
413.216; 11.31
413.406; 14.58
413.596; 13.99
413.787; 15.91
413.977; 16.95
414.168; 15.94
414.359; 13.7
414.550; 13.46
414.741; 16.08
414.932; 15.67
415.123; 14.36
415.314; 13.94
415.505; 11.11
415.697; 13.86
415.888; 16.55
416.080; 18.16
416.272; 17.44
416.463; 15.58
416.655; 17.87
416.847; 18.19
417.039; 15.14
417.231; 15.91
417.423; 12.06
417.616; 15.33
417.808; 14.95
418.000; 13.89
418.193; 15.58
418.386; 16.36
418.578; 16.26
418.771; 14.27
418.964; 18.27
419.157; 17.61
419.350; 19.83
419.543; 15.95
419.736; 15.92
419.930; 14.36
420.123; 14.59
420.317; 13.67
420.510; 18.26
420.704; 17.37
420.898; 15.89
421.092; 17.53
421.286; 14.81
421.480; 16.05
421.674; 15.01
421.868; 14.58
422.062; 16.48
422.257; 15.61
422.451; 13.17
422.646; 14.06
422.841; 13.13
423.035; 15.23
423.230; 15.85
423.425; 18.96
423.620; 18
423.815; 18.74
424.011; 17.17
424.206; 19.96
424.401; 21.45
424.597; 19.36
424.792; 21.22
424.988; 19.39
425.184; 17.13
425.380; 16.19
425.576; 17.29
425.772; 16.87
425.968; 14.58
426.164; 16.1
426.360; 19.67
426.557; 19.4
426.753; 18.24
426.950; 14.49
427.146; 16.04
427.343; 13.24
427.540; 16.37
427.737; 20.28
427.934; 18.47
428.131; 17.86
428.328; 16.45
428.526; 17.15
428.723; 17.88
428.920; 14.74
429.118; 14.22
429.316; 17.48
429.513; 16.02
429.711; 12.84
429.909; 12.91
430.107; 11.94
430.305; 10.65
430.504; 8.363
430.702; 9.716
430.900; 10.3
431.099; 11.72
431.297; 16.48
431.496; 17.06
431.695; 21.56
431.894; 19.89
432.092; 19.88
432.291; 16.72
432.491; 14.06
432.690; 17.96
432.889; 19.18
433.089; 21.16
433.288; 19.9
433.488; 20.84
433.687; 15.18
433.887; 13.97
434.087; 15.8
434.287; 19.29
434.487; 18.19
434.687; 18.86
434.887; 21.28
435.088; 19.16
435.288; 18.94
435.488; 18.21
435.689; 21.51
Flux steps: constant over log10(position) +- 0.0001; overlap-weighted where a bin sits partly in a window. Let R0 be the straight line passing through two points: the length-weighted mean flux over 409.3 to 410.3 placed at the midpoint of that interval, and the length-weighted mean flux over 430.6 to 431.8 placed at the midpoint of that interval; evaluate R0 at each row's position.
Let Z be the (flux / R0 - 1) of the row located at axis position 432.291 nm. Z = 0.15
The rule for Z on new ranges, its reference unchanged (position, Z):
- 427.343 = -0.08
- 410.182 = -0.15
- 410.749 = 0.23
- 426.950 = 0.01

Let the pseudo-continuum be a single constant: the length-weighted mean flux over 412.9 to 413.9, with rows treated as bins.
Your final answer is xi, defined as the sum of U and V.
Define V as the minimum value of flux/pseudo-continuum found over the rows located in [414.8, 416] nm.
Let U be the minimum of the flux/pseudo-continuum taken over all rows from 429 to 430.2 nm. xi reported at 1.62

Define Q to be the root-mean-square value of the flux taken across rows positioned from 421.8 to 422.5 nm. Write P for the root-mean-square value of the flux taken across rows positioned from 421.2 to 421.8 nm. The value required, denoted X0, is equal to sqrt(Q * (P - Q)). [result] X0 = 2.1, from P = 15.3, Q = 15.0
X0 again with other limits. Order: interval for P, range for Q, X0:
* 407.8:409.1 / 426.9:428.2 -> 3.6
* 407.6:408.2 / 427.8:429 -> 0.9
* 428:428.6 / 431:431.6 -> 5.4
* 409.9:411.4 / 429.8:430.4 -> 7.0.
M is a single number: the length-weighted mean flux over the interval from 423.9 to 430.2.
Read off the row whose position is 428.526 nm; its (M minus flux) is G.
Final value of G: -0.2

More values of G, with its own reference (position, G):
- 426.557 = -2.4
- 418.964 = -1.3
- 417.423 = 4.9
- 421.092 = -0.6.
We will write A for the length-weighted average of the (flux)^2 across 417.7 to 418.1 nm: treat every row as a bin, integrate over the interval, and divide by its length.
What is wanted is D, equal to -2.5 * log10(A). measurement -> -5.8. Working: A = 209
